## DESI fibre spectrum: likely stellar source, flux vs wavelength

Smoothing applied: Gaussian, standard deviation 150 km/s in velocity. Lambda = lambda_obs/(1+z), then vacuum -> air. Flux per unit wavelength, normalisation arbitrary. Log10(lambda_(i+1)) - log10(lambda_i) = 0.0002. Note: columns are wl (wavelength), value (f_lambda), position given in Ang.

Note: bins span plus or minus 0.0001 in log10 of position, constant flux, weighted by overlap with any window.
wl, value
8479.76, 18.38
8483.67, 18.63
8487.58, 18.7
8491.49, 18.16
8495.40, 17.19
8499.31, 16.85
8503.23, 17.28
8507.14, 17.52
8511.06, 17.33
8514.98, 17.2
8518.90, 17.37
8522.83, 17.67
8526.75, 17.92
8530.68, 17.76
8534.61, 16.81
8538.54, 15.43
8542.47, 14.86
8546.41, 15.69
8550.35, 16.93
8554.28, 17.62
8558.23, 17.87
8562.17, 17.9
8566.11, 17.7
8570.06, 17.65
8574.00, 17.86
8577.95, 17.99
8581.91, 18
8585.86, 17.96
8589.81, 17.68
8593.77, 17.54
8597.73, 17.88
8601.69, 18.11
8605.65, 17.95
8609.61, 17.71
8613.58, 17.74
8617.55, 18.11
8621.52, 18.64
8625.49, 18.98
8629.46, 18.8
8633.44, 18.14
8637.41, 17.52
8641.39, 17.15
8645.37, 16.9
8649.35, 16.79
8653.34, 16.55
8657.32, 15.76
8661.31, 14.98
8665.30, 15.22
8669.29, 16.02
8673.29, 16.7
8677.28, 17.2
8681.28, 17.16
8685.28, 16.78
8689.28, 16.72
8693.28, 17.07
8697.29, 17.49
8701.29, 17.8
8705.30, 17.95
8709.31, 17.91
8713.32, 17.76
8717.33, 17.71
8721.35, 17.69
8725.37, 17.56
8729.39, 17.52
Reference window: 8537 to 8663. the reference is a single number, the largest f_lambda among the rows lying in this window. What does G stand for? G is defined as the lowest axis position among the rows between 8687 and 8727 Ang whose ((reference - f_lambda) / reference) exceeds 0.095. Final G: 8689.28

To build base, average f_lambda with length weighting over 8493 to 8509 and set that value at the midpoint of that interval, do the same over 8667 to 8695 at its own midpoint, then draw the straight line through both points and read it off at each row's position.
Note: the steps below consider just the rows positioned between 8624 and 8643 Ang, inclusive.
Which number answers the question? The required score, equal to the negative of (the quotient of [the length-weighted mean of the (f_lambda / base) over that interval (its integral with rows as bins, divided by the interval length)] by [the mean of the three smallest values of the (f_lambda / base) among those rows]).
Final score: -1.03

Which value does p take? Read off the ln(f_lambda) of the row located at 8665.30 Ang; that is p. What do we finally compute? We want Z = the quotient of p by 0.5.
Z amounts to 5.45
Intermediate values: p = 2.72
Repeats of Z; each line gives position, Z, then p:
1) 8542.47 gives 5.40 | 2.70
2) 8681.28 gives 5.69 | 2.84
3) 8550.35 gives 5.66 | 2.83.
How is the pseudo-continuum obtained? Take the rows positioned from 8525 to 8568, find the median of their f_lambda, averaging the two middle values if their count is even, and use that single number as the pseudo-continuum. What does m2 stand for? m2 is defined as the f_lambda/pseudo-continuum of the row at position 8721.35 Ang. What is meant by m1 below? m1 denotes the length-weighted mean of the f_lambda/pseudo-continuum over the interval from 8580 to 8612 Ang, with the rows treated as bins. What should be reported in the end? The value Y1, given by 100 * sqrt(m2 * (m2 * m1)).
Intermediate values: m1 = 1.013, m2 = 1.00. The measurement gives 101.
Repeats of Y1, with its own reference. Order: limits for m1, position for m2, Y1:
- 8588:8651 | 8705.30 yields 103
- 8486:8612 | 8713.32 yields 100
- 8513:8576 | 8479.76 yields 103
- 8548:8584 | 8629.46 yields 107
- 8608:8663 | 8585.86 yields 101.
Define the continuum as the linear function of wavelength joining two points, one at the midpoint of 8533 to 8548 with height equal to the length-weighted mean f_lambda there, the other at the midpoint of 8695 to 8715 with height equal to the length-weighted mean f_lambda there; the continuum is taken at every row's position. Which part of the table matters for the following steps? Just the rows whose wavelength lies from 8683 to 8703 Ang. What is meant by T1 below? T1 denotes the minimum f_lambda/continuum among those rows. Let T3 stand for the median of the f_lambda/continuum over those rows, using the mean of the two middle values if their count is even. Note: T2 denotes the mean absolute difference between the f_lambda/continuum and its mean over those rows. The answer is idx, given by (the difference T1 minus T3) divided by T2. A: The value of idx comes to -0.9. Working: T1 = 0.95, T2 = 0.018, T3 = 0.97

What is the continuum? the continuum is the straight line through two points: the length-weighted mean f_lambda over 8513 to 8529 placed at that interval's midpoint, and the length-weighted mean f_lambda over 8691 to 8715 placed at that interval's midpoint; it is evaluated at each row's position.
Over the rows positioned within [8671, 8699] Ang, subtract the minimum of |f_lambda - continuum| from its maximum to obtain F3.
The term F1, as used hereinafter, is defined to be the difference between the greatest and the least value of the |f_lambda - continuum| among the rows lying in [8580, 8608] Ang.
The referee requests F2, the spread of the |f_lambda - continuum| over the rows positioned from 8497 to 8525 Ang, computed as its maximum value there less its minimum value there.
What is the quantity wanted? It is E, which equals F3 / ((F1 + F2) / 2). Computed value 1.4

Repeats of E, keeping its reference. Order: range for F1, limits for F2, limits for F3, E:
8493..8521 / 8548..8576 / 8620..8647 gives 2.1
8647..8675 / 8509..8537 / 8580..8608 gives 0.4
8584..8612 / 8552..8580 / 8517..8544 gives 6.2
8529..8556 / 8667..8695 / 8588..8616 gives 0.2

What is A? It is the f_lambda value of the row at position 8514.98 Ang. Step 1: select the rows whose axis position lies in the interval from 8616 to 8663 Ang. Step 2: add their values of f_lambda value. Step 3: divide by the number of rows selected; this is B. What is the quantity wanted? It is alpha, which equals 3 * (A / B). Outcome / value 2.97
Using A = 17.2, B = 17.36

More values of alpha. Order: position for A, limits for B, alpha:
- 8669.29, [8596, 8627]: 2.65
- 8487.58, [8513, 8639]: 3.19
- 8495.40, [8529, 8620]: 2.96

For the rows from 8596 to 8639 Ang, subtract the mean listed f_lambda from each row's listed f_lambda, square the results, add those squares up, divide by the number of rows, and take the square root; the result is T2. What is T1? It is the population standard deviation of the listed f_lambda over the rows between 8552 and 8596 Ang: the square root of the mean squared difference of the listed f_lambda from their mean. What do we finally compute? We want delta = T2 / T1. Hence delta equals 2.9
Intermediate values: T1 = 0.2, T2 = 0.4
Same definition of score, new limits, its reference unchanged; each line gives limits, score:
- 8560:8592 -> -1.01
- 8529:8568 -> -1.10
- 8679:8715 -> -1.03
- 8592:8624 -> -1.02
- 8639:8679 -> -1.07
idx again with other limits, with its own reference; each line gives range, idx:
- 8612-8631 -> -2.2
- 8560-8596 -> -2.9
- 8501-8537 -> -3.8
